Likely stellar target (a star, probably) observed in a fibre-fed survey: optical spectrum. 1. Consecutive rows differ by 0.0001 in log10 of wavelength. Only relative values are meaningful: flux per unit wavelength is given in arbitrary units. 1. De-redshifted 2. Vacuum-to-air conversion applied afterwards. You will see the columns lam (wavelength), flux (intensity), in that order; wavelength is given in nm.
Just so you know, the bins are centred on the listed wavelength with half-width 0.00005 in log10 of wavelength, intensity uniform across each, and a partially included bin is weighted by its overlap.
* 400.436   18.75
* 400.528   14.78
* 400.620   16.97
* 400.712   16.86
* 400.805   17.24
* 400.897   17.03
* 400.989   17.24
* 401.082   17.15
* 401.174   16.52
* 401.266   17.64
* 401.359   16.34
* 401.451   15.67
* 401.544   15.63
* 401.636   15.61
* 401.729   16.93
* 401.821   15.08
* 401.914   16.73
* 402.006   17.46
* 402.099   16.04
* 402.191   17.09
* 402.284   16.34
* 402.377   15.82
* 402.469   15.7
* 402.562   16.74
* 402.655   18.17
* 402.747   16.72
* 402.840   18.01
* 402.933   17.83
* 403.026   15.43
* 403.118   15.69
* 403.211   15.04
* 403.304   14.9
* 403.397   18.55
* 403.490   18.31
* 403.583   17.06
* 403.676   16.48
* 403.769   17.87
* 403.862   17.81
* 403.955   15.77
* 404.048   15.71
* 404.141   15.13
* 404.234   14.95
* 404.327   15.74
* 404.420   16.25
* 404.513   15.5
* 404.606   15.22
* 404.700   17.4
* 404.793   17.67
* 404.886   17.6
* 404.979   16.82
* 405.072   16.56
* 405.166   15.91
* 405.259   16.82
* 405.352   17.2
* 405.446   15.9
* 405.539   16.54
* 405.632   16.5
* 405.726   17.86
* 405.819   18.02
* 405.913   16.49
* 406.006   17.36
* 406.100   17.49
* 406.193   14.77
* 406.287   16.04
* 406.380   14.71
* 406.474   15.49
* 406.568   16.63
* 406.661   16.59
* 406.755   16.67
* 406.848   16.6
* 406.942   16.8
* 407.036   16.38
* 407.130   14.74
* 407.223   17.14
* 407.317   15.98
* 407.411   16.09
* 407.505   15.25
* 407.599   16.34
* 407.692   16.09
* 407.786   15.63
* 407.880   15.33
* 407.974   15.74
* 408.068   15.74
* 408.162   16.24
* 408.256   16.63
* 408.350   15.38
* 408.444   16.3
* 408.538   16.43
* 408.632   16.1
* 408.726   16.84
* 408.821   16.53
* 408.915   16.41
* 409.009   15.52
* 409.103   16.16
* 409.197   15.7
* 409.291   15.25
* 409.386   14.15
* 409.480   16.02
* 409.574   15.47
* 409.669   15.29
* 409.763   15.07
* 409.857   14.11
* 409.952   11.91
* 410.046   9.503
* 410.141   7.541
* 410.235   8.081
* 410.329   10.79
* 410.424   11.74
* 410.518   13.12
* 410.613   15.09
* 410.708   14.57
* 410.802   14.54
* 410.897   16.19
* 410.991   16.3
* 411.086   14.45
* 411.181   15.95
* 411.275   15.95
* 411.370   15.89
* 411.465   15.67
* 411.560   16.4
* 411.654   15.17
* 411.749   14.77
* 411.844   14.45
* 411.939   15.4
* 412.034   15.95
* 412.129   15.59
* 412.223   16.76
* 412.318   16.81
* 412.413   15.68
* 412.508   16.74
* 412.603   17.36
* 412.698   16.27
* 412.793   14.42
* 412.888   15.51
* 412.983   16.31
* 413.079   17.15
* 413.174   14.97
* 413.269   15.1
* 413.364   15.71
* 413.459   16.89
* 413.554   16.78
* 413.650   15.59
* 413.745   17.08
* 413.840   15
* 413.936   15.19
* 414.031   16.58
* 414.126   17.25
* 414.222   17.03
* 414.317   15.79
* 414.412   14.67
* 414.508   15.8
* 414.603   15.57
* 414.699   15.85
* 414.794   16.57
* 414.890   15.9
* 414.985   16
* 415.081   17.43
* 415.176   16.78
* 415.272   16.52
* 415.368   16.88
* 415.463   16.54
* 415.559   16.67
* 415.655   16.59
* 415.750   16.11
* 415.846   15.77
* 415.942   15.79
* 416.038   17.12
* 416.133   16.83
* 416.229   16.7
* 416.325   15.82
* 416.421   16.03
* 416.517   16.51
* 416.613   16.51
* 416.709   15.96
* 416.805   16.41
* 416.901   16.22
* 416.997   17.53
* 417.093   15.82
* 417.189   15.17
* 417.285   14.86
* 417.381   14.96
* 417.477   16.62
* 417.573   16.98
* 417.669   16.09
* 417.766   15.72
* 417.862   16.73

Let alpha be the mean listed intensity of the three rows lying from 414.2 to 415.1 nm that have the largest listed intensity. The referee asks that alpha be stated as 17.0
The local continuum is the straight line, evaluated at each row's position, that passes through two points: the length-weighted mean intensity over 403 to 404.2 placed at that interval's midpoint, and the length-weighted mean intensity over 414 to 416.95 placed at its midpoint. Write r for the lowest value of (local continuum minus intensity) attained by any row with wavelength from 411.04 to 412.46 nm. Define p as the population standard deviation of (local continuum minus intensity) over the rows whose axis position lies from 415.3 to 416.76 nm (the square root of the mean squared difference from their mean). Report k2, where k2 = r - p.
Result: -0.9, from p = 0.42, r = -0.5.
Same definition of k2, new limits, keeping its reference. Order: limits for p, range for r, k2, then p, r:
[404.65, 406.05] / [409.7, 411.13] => -0.6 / 0.65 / 0.1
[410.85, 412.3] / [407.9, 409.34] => -1.1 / 0.67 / -0.4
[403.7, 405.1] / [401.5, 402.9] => -2.7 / 1.02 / -1.7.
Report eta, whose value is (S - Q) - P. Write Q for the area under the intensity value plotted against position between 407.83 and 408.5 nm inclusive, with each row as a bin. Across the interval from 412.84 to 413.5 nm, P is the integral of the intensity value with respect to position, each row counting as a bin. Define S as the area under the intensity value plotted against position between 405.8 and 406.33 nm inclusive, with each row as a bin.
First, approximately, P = 10.5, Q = 10.7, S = 9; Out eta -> -12.4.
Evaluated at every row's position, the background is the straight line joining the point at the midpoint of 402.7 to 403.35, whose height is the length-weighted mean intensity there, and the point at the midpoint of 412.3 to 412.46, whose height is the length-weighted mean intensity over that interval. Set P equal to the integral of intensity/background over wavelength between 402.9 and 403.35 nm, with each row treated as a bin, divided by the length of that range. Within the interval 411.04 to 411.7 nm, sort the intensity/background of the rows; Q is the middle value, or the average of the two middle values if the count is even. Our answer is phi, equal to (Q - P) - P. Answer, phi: -0.95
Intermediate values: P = 0.97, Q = 0.98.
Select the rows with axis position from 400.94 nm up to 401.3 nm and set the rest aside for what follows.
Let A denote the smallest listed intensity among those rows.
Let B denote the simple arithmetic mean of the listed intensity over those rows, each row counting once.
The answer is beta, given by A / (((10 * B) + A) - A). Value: 0.0964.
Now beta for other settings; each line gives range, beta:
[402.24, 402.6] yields 0.0972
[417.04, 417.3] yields 0.0972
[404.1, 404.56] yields 0.0964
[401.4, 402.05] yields 0.0933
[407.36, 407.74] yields 0.0957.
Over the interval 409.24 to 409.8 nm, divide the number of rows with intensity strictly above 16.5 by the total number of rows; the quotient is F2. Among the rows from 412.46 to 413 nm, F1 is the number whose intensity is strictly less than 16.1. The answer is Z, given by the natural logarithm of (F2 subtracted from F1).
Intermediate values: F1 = 2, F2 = 0.0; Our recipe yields 0.69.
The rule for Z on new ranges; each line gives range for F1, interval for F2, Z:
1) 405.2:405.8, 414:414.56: -0.69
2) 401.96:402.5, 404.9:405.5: 0.85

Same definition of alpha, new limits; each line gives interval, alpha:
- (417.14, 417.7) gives 16.6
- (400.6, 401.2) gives 17.2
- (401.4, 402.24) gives 17.2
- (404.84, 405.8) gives 17.6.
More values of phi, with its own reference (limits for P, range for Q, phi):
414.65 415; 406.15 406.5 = -1.06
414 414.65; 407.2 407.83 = -1.00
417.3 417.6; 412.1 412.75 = -0.95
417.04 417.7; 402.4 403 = -0.90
